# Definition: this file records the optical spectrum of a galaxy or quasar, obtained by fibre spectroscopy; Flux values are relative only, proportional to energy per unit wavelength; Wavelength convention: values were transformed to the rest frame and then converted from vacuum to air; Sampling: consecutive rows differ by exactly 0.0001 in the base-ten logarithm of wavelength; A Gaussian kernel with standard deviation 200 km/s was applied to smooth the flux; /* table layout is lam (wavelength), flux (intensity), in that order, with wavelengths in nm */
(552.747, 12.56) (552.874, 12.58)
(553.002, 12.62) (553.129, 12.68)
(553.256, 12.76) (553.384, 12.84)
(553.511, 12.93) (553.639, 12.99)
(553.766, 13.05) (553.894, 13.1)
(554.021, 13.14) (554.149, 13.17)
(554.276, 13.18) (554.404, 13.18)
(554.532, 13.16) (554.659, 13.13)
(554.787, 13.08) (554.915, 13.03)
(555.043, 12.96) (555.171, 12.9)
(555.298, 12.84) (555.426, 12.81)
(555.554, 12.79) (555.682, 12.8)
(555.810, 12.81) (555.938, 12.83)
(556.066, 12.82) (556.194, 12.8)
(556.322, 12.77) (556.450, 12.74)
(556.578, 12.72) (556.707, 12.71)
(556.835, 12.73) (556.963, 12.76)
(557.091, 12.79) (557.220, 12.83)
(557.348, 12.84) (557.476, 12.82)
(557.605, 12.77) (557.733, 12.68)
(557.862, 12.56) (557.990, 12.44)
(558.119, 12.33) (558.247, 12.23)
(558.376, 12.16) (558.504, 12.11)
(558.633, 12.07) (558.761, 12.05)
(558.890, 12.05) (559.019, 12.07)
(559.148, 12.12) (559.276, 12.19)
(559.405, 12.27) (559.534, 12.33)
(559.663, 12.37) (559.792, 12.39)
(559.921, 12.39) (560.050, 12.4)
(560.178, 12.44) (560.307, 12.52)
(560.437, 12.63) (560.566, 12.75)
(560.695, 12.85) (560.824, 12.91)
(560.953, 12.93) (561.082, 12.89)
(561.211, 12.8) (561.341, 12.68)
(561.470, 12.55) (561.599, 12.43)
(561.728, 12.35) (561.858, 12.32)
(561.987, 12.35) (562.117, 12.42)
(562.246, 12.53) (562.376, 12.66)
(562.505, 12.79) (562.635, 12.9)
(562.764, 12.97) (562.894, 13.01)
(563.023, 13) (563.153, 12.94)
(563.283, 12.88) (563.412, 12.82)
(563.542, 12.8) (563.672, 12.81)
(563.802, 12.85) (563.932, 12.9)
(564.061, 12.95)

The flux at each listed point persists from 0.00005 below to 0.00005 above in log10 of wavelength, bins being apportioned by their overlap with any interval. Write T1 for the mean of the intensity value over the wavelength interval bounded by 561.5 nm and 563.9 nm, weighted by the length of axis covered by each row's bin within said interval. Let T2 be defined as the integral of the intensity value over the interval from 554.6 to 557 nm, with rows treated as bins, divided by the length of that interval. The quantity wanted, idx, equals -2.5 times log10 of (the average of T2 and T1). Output -2.77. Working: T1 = 12.7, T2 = 12.8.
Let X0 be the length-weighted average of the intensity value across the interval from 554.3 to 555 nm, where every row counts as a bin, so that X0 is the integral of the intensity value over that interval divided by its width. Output 13.1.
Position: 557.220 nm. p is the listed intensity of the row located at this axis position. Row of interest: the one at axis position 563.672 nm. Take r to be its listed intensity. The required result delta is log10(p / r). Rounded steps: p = 12.83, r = 12.81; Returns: 0.001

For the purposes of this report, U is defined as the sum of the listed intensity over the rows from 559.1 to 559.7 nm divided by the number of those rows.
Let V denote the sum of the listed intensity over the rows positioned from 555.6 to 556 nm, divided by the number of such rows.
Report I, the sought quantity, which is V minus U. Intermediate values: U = 12.3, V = 12.8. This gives 0.6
